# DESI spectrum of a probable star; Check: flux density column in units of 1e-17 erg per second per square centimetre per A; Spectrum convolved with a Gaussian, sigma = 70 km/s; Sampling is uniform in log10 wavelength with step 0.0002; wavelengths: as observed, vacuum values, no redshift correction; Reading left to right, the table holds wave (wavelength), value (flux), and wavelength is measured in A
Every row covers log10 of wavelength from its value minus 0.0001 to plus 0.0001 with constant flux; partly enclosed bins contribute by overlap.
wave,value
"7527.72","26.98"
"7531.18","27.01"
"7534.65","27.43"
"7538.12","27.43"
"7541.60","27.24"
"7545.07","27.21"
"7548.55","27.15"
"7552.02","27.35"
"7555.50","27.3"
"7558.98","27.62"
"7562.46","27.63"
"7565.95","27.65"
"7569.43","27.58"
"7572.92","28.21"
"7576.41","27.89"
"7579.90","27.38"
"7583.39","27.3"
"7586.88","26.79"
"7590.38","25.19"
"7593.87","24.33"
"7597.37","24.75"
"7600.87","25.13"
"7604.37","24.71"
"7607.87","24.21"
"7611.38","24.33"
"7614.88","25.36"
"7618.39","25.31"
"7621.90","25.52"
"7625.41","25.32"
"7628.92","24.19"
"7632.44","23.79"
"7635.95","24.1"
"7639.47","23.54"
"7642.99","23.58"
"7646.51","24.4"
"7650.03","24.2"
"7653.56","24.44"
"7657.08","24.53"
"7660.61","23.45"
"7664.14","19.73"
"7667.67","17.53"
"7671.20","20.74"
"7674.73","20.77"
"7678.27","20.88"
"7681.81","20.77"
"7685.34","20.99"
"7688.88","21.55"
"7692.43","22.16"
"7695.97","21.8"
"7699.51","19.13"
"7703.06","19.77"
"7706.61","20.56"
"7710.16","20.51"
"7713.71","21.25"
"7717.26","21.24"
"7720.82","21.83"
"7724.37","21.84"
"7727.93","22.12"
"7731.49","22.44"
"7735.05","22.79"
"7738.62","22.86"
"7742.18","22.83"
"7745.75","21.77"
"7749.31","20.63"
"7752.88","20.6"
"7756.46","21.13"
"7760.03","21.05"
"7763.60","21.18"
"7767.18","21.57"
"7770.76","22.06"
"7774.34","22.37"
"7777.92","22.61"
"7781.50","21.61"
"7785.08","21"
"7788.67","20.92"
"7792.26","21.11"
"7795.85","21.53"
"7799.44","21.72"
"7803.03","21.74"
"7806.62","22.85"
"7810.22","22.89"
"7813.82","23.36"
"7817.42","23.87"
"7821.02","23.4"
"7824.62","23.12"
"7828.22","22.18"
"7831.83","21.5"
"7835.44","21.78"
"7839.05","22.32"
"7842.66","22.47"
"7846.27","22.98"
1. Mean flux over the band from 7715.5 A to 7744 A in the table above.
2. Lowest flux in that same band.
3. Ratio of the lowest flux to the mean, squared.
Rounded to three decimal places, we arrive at 0.912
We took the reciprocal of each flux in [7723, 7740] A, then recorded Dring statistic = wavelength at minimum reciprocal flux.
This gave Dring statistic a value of 7738.62 A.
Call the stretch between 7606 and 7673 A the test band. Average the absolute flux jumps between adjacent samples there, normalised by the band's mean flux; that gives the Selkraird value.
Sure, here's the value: 0.0368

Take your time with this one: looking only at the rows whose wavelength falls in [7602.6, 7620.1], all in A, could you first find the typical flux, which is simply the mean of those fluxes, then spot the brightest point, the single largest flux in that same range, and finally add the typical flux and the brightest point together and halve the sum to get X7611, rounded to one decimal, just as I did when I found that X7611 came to 25.1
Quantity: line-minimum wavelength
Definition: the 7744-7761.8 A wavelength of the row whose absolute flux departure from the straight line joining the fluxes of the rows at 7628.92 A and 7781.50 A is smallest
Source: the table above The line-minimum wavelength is 7745.75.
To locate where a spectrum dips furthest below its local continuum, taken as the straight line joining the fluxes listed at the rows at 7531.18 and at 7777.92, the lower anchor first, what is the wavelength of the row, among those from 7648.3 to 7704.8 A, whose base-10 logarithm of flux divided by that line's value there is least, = 7667.67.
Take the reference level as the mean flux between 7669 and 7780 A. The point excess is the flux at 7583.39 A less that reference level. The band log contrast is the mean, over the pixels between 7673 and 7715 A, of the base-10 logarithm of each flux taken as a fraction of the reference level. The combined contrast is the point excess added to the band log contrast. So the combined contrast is 5.9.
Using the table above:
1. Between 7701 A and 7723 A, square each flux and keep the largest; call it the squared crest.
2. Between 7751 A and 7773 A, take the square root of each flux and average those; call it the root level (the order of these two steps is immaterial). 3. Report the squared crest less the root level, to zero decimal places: 472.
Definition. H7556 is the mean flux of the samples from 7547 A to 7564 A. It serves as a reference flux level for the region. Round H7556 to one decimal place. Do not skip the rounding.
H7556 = 27.4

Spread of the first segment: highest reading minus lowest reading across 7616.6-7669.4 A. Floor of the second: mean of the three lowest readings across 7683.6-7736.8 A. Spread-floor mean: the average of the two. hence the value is 13.9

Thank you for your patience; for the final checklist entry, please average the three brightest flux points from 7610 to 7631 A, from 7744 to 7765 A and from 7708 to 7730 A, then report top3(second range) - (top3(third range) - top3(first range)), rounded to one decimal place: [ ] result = 24.8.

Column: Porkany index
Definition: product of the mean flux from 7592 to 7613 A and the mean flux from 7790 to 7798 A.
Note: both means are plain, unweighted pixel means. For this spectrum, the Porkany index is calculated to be 524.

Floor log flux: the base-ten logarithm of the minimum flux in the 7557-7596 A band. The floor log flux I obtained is 1.39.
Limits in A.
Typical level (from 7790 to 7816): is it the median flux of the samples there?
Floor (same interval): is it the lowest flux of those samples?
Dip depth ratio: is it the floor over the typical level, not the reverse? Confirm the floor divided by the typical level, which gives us 0.971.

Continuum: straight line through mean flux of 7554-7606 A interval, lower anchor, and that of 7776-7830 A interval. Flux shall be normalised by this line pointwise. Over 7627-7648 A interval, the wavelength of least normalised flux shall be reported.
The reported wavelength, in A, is 7639.47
